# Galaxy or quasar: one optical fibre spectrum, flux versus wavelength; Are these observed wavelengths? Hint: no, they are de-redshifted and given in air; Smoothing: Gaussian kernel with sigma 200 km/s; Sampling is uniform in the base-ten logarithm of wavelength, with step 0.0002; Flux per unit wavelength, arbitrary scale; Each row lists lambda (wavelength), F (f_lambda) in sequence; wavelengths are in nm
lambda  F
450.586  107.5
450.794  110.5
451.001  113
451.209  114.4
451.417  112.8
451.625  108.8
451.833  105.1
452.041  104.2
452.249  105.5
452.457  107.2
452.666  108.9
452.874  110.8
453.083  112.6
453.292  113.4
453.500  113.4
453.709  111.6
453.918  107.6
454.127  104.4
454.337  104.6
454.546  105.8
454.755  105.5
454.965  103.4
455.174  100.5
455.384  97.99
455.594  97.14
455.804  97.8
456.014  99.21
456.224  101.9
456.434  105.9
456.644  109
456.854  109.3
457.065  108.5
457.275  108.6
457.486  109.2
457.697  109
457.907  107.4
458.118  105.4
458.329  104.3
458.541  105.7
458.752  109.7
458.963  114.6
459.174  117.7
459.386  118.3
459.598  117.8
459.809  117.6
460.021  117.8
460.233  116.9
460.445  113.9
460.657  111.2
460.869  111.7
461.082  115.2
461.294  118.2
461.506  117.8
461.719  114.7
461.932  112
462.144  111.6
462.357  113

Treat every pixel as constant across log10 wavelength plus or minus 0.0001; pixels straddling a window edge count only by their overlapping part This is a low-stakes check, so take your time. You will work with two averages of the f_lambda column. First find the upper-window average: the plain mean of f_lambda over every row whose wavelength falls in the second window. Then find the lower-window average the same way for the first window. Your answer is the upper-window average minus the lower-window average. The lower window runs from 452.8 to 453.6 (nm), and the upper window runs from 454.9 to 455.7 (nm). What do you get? -13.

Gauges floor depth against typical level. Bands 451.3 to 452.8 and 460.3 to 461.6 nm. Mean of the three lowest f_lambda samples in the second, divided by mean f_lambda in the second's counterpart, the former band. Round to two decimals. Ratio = 1.04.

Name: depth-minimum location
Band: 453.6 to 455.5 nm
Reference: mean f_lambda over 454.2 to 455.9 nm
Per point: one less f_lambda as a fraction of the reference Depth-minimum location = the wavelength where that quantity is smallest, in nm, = 453.709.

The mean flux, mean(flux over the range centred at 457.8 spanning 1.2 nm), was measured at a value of 107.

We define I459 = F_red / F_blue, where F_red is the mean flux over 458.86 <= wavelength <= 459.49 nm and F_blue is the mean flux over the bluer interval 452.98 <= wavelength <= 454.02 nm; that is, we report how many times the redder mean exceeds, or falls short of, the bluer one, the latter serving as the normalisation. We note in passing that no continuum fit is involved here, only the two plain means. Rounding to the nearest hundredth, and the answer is 1.05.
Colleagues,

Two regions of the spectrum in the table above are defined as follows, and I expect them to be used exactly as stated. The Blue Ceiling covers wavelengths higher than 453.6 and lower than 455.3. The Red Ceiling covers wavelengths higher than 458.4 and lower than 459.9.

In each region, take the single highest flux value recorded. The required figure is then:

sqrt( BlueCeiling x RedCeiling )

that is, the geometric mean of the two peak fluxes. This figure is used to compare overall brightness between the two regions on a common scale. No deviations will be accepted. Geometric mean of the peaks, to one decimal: 114.9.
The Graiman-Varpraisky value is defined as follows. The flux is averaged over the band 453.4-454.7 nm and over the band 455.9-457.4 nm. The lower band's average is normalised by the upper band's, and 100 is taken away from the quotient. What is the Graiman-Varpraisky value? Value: -99.0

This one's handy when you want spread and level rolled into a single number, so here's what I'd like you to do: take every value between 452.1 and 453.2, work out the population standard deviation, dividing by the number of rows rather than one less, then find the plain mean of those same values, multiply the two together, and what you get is 274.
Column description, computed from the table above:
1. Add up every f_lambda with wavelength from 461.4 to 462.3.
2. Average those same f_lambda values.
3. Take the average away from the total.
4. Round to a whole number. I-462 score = 342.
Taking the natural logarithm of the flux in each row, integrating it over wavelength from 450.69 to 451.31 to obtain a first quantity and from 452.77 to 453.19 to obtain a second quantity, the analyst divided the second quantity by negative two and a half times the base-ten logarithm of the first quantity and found -1.7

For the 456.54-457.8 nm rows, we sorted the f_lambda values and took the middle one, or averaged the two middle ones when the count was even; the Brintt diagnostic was 109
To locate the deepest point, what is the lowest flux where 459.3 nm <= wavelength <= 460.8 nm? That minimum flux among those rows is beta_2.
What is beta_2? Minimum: 111.2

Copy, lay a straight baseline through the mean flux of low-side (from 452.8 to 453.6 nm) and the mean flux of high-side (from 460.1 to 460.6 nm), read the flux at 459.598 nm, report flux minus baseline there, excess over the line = 3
